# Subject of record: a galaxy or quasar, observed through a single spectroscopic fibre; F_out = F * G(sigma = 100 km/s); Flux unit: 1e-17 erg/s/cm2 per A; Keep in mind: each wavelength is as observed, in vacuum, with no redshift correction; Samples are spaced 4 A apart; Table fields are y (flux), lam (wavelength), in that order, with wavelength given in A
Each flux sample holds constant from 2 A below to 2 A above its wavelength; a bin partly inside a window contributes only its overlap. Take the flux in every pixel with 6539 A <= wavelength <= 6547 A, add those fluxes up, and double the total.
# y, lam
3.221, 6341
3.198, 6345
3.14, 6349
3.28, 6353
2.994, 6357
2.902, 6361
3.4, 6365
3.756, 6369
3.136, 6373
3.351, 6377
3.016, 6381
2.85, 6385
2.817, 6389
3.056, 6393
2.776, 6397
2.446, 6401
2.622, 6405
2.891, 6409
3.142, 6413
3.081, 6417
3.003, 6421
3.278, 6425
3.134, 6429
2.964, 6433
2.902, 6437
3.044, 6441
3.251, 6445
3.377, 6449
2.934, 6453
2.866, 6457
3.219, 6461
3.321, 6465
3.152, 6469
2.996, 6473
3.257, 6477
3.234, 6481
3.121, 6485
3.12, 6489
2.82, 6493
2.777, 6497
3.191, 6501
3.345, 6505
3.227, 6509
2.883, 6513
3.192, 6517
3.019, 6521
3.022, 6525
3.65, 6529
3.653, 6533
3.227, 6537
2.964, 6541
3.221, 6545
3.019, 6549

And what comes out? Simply 12.4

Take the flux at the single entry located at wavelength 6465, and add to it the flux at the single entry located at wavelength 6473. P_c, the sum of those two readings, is 6.32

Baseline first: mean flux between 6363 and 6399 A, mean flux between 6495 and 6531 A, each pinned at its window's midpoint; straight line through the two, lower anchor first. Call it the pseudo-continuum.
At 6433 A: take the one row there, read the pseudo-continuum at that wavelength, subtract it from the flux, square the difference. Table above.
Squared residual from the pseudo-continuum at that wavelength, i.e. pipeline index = 0.029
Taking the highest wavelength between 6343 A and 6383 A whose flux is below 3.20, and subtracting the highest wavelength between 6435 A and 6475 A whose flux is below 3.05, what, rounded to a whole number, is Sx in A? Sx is -92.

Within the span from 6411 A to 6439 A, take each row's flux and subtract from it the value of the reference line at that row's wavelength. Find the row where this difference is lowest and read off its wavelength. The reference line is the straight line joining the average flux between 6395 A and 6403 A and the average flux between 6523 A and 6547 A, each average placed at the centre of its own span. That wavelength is 6437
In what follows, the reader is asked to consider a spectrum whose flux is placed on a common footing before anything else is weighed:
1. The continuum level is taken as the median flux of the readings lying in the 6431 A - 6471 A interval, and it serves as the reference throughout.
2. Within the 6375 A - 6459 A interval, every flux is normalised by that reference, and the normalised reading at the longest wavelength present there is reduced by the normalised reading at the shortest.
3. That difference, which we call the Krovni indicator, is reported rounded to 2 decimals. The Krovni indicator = -0.16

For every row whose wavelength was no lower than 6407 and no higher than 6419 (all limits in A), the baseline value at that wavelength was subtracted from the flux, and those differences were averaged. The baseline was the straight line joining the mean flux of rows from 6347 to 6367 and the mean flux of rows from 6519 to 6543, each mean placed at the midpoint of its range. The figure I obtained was -0.14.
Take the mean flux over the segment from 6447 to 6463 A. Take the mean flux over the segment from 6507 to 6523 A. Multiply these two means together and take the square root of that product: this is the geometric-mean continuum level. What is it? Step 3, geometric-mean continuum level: 3.09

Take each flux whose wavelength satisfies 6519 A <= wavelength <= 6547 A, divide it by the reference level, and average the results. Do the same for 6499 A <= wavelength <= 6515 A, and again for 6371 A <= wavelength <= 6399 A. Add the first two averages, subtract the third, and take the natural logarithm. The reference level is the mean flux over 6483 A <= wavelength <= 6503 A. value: 0.13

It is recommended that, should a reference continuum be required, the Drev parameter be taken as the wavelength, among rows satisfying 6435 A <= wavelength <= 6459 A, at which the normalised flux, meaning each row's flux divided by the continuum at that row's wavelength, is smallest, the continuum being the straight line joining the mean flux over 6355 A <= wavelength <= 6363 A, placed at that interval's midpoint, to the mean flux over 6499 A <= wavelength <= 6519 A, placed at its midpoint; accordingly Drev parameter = 6457 A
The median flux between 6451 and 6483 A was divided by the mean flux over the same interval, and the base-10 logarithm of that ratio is 0.0087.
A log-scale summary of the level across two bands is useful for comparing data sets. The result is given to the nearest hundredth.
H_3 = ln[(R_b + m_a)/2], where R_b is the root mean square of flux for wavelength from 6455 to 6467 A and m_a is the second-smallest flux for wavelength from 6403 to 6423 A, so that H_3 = 1.10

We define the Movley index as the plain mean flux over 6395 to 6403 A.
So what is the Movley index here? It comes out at 2.61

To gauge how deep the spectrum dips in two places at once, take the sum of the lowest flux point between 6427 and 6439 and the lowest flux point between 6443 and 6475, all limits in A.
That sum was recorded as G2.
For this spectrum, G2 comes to 5.77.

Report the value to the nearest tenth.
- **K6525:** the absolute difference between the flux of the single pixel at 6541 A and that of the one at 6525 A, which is 0.1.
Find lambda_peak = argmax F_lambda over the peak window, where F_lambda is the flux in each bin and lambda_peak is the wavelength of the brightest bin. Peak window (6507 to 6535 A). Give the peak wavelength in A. 6533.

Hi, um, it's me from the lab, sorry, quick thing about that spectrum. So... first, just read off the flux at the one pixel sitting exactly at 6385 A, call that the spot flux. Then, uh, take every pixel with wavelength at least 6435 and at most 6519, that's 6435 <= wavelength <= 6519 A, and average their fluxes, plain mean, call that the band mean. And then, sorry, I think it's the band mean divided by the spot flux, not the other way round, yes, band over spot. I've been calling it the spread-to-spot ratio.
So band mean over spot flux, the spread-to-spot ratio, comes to 1.09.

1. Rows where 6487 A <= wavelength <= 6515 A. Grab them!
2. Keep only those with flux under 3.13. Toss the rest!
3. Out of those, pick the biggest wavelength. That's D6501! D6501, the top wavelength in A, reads 6513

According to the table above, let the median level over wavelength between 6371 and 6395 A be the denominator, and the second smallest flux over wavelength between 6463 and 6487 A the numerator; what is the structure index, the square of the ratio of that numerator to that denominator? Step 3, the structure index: 1.06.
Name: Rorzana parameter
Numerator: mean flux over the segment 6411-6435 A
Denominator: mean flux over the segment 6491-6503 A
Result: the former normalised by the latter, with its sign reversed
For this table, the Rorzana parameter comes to -1.06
